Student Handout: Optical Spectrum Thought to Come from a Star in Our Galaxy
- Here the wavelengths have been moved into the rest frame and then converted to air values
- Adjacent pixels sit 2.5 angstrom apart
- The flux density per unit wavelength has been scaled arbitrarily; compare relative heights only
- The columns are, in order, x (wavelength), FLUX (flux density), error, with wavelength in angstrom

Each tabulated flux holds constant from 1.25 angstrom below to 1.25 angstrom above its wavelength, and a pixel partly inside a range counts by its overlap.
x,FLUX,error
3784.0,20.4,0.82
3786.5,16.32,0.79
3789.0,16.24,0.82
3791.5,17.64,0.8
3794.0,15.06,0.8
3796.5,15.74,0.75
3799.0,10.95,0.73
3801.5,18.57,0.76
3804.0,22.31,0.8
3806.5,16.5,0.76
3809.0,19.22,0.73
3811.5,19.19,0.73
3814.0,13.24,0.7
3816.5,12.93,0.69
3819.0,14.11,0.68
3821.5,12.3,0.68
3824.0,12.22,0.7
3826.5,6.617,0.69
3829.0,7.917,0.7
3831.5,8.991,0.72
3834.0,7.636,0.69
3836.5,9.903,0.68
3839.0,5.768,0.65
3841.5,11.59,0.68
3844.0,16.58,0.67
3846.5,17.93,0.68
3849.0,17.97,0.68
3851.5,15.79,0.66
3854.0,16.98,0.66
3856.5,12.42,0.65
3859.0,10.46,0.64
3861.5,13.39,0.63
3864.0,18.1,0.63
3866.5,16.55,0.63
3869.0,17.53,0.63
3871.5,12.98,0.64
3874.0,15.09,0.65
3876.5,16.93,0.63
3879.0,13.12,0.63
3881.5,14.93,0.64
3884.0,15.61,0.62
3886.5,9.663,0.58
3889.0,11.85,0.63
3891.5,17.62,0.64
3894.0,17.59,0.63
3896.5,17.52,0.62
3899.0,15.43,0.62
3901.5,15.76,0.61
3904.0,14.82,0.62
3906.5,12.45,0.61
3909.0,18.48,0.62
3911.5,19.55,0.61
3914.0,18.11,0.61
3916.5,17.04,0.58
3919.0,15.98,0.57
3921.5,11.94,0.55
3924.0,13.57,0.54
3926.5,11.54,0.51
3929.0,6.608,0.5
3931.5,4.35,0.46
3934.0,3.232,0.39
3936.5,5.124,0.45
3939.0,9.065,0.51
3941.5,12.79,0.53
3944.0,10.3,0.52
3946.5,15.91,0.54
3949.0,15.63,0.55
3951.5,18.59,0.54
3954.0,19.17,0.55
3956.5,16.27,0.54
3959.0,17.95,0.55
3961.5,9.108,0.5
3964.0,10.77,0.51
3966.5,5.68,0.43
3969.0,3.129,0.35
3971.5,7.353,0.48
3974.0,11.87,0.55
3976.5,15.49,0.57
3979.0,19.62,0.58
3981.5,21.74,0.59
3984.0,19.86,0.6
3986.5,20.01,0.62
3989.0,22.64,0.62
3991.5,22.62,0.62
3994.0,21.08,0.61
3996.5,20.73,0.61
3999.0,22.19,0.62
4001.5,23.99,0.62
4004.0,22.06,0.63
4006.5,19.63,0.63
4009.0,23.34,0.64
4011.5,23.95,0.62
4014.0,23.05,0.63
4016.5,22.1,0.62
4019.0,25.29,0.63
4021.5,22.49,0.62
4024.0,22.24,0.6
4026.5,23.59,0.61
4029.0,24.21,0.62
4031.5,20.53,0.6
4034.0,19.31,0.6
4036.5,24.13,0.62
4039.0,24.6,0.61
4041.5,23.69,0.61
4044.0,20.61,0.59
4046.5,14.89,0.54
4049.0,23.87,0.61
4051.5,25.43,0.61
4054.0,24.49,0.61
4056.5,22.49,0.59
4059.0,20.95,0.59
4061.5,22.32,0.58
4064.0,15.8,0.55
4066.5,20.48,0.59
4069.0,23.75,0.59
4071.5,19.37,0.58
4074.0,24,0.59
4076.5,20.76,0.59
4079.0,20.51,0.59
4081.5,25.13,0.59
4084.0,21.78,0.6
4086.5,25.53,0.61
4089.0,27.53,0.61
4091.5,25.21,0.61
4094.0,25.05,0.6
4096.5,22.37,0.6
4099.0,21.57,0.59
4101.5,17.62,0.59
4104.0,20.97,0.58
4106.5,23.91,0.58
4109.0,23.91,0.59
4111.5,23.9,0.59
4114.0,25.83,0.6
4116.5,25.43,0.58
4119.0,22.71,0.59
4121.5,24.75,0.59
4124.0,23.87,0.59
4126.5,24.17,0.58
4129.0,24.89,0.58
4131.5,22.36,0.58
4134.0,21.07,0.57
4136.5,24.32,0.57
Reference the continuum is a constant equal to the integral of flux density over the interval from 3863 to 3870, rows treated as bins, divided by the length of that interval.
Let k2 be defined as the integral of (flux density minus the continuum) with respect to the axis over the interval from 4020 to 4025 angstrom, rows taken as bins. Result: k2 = 26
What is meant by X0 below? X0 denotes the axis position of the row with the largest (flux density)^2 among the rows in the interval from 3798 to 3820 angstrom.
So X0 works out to 3804.0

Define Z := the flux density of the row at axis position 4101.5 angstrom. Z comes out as 17.62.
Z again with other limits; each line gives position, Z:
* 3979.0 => 19.62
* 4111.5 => 23.9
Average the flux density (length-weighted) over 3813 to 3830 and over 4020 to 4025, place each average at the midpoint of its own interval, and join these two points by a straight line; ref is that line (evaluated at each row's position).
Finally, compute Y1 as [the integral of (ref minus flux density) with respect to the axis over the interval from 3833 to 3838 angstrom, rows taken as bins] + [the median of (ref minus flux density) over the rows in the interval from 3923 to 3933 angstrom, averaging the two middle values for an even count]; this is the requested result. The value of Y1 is 25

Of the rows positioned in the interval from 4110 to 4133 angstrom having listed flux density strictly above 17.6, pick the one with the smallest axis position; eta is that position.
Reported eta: 4111.5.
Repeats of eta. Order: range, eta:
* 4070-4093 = 4071.5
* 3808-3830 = 3809.0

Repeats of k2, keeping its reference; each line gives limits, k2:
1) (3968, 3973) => -58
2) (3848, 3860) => -31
